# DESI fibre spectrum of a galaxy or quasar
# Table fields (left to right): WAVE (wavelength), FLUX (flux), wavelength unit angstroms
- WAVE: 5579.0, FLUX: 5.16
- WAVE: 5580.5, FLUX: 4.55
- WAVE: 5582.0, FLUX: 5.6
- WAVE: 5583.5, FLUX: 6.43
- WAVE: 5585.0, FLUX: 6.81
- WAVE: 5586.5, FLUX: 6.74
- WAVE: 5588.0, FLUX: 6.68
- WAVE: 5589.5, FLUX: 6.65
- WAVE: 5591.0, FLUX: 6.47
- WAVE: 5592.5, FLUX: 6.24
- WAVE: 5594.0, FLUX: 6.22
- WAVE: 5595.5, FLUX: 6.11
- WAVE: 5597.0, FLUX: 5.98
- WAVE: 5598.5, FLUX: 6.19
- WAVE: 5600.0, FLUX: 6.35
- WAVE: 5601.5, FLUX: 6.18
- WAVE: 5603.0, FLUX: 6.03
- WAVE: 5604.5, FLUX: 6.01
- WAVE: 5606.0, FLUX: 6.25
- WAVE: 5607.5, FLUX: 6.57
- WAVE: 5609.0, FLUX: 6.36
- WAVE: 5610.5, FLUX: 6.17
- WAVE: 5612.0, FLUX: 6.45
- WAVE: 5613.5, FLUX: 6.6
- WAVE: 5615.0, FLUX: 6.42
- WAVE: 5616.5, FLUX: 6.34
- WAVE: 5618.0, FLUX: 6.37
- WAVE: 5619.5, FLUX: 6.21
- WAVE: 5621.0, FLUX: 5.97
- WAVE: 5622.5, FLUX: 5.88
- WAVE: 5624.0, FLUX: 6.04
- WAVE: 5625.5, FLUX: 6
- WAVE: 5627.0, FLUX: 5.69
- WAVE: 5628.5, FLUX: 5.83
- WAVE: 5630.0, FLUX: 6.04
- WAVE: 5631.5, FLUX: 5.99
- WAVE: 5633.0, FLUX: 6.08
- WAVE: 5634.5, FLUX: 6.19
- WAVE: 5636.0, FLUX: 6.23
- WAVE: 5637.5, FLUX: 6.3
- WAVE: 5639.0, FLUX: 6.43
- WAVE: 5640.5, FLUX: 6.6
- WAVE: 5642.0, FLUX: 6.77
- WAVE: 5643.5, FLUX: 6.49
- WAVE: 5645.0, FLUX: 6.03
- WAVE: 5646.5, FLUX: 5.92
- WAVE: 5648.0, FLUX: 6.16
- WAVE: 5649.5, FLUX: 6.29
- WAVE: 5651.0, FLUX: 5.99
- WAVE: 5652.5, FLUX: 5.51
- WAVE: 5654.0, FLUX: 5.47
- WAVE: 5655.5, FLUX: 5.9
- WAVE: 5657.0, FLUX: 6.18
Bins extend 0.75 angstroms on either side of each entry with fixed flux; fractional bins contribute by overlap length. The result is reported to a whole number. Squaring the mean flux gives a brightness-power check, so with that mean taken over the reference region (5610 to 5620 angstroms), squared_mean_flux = 41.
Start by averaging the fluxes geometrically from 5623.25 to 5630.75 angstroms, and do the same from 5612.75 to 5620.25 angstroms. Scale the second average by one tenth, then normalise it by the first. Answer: 0.108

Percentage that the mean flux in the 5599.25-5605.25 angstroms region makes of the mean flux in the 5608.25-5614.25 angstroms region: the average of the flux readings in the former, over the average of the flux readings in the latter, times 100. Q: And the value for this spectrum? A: 96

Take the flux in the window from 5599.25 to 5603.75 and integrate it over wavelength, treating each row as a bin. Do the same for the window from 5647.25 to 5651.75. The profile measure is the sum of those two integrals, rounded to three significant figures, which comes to 55.5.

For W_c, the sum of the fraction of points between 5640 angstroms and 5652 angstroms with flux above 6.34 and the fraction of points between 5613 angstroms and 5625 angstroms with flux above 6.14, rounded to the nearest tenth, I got 1.0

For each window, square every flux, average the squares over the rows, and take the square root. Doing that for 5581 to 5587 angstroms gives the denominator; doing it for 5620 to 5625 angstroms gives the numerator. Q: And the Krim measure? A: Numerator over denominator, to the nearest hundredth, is 0.93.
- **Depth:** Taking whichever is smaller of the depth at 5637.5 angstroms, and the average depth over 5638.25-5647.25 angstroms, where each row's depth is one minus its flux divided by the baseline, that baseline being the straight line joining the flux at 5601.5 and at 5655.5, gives -0.07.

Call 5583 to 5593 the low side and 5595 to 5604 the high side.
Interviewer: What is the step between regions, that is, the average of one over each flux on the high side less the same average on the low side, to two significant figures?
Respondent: 0.011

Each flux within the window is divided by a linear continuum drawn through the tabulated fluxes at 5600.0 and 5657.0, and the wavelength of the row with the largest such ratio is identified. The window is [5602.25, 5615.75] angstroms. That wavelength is 5613.5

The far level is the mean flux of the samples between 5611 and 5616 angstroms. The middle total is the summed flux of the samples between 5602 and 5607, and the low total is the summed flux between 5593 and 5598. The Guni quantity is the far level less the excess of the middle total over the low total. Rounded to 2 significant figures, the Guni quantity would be 6.5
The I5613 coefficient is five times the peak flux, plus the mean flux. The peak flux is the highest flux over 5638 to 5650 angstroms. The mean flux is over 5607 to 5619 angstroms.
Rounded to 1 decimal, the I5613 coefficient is 40.3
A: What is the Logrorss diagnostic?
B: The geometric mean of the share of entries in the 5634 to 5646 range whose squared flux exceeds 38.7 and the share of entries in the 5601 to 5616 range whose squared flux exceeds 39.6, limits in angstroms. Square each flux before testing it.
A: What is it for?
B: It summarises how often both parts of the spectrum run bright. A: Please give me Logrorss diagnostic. 0.61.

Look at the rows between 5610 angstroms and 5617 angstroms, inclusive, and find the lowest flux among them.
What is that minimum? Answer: 6.17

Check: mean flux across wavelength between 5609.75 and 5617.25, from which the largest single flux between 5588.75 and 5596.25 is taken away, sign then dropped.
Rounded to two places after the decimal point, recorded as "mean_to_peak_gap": 0.25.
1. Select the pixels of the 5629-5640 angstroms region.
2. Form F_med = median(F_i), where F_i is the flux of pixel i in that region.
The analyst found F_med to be 6.19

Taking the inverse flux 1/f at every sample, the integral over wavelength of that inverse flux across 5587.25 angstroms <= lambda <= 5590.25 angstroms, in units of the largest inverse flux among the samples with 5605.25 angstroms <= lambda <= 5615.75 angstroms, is 2.8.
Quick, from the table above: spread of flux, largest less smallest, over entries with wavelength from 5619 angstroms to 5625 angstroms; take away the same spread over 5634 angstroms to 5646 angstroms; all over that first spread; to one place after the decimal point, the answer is -1.2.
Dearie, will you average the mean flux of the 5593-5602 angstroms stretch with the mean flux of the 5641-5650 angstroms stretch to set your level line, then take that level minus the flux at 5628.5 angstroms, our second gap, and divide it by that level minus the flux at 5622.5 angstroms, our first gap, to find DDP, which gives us 1.1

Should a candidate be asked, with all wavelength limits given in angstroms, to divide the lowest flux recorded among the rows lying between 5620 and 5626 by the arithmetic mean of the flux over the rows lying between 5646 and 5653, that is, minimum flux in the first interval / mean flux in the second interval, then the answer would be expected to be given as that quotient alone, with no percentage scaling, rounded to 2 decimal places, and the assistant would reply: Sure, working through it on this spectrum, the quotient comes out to 0.98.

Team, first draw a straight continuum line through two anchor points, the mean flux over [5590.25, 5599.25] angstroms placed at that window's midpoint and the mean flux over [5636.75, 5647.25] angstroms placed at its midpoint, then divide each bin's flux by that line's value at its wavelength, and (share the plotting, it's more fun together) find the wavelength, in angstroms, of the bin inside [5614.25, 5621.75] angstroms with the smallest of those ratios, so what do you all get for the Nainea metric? 5621.0 angstroms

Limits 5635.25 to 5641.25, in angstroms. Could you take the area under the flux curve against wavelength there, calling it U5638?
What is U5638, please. 38.3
